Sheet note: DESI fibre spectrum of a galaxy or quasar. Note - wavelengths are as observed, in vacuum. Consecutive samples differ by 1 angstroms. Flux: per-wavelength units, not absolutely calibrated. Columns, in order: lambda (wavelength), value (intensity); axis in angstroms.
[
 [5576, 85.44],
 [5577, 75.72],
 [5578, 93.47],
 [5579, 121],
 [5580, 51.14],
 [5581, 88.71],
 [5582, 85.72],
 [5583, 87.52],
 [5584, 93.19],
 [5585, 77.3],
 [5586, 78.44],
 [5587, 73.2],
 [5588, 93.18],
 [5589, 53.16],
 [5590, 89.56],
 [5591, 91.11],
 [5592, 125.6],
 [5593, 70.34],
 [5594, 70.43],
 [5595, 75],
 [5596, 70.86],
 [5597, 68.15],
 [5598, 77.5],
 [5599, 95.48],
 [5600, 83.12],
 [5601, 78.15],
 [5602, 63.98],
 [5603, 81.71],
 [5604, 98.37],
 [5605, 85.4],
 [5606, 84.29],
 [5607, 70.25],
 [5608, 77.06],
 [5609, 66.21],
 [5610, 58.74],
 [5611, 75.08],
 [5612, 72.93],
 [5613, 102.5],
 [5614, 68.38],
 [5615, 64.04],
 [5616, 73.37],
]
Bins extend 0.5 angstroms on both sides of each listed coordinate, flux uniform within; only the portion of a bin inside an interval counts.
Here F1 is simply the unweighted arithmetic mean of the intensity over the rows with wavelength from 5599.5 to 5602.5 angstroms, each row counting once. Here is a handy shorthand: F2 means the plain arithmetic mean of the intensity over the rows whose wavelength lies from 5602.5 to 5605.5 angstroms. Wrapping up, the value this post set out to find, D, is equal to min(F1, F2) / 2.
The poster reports 37.5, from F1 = 75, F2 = 88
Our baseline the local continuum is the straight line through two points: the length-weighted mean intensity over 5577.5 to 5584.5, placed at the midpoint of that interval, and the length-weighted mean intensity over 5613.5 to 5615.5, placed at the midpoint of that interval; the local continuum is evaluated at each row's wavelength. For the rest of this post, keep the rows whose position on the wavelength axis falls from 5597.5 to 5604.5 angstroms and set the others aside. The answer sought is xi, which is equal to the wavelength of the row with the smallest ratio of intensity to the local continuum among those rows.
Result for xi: 5602 angstroms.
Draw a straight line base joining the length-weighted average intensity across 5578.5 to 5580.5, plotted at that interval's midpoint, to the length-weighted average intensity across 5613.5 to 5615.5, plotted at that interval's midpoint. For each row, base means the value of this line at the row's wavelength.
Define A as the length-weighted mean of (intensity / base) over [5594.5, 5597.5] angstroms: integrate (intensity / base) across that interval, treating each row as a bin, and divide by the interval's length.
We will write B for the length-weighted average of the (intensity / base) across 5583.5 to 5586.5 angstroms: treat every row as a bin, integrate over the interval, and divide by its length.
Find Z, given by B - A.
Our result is 0.07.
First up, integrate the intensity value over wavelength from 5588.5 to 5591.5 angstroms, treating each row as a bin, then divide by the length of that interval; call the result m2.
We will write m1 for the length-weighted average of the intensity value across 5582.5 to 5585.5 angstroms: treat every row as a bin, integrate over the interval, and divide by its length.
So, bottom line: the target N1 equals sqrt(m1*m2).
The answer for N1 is 82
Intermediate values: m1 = 86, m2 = 78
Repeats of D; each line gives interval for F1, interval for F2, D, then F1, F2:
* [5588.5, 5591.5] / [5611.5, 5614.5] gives 39.0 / 78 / 81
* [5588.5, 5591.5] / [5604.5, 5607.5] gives 39.0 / 78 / 80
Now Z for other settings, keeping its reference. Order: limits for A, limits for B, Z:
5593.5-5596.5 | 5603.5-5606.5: 0.31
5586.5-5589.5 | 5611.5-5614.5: 0.31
